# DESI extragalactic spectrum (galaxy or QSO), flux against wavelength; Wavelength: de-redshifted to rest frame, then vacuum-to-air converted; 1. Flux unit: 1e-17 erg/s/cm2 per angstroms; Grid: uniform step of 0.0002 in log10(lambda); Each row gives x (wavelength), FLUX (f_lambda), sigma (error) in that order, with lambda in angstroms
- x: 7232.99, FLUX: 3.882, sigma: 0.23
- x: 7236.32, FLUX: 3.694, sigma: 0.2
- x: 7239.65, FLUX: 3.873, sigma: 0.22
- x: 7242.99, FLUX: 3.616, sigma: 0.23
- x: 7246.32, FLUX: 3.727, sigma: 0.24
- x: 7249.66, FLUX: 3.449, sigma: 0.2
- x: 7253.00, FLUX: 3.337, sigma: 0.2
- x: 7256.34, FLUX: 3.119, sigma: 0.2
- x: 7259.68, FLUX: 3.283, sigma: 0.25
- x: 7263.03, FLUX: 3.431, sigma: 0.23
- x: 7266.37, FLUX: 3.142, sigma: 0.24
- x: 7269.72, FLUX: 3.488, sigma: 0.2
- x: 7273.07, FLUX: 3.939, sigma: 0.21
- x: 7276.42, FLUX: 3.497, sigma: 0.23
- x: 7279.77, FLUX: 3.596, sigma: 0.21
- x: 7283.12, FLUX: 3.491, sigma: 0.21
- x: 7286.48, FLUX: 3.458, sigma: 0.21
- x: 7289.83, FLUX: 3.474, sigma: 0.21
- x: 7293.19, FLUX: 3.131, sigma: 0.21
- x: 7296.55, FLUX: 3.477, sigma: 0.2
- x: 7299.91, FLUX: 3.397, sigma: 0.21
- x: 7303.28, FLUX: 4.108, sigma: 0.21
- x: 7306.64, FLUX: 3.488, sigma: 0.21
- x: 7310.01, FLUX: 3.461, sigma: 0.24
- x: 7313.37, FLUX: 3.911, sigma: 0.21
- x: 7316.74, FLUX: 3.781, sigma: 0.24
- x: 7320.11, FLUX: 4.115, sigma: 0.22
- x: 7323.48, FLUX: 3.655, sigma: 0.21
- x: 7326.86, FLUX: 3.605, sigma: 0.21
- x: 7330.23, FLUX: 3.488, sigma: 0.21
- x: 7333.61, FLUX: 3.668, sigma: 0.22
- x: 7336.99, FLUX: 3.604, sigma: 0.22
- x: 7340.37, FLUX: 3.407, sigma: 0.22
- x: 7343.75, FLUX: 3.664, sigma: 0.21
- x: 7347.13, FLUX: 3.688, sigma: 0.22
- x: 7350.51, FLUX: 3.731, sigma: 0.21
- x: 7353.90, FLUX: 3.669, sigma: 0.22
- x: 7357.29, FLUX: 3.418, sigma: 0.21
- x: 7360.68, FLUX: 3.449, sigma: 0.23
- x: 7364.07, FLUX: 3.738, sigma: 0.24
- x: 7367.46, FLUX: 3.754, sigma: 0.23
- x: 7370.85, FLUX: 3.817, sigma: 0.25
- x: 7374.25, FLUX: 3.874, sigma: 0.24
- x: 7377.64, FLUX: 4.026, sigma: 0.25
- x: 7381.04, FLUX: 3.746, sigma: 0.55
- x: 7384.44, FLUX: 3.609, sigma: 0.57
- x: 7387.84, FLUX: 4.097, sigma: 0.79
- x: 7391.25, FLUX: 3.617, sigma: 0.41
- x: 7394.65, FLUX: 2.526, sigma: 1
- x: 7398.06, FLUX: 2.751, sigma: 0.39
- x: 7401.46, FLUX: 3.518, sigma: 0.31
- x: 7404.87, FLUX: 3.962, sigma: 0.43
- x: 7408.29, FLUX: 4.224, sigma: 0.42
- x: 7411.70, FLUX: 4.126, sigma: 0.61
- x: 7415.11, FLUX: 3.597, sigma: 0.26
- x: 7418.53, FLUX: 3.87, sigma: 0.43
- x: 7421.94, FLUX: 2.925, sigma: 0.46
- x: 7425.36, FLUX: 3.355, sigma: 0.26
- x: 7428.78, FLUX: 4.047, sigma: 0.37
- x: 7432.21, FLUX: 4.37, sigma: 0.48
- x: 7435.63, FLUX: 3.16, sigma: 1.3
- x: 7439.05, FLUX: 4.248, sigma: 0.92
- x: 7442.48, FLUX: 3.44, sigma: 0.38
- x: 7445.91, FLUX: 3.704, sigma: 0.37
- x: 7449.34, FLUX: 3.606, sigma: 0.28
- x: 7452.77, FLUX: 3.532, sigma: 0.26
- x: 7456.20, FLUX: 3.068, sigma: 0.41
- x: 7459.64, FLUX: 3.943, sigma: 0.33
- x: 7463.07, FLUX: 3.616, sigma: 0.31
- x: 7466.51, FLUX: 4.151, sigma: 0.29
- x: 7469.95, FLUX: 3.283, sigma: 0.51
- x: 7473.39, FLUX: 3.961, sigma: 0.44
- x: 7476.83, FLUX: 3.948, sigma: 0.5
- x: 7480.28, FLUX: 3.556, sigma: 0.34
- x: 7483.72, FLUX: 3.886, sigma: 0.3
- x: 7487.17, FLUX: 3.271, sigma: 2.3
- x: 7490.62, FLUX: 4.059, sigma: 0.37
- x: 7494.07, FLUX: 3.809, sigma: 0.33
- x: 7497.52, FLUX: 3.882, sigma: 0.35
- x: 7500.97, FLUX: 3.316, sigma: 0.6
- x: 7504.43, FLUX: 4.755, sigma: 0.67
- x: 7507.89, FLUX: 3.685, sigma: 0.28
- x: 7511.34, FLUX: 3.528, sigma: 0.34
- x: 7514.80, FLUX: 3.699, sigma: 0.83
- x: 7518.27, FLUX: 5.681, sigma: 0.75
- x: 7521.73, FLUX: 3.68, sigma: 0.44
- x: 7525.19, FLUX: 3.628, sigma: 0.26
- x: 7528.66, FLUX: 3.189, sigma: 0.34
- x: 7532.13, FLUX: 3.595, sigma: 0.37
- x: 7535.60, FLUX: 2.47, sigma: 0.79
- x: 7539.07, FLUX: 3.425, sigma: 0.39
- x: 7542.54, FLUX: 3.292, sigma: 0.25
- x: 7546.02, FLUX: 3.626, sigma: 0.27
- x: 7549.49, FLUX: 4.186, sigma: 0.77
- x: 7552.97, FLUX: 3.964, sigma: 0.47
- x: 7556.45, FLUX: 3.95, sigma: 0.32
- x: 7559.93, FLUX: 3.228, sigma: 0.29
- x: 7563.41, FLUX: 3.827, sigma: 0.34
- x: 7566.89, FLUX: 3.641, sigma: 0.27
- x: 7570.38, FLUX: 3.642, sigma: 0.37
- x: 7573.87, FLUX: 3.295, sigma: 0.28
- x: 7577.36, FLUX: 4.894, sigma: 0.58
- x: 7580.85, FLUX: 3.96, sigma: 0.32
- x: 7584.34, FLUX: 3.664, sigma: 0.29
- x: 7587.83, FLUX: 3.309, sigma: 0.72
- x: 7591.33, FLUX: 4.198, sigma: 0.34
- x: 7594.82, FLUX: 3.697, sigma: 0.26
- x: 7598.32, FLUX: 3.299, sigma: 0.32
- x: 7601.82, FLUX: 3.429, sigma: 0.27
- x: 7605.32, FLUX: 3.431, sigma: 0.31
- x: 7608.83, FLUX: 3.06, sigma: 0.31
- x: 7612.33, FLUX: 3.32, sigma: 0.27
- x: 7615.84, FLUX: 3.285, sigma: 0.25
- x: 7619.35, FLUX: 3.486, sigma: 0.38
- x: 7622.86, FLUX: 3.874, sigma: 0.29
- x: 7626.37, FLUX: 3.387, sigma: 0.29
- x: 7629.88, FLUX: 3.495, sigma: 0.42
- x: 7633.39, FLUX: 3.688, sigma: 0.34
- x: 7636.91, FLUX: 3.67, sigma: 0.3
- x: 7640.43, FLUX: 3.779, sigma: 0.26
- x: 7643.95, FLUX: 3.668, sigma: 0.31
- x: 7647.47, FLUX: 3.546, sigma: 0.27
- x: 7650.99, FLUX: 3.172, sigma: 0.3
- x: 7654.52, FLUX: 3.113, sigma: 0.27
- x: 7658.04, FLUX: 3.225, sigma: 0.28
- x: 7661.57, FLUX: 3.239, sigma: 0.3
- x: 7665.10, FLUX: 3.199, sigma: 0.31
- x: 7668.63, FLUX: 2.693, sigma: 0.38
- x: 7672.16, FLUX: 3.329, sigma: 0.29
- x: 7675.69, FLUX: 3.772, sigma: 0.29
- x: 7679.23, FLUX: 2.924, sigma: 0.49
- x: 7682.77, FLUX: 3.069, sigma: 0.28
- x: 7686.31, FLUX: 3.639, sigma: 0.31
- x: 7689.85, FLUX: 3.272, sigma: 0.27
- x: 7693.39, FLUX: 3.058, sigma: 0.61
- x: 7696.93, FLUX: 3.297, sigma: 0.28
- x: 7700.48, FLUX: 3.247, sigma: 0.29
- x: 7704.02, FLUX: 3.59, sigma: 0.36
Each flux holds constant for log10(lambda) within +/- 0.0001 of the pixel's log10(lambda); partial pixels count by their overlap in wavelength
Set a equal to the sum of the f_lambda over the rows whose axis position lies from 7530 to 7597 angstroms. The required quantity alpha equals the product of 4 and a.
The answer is 279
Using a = 69.9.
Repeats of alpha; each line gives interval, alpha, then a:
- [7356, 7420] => 279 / 69.7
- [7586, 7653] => 267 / 66.8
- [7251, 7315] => 265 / 66.2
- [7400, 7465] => 281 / 70.3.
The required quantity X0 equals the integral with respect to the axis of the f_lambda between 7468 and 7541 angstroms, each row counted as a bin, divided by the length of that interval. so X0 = 3.73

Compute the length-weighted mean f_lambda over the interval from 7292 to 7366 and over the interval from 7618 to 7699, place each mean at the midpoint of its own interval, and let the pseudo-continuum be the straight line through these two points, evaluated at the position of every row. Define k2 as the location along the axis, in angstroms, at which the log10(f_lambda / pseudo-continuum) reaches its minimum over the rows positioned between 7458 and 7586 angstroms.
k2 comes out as 7535.60 angstroms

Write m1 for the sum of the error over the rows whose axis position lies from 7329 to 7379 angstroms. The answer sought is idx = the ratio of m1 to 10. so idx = 0.34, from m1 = 3.4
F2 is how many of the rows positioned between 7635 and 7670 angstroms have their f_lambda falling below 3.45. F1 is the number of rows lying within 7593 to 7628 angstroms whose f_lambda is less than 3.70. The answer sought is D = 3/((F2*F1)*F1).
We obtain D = 0.006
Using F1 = 9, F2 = 6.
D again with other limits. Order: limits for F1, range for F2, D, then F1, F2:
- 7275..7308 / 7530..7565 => 0.009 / 9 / 4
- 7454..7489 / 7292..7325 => 0.060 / 5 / 2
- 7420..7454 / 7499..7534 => 0.042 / 6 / 2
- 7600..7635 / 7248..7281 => 0.006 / 9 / 6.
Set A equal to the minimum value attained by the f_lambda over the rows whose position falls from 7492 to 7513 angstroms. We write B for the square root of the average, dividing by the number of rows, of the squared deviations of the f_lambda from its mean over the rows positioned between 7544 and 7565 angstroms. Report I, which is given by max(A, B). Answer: 3.3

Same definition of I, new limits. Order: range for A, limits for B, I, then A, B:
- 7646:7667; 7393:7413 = 3.1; 3.113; 0.66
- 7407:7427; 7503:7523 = 2.9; 2.925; 0.79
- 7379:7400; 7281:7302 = 2.5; 2.526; 0.13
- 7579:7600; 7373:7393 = 3.3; 3.299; 0.19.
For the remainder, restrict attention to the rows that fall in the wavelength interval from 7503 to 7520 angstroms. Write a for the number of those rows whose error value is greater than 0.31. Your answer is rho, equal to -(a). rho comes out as -4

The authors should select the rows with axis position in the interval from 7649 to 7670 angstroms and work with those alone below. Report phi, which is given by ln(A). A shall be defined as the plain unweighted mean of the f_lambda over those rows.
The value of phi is 1.13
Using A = 3.11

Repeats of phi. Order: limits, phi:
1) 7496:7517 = 1.34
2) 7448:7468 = 1.30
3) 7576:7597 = 1.37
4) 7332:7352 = 1.29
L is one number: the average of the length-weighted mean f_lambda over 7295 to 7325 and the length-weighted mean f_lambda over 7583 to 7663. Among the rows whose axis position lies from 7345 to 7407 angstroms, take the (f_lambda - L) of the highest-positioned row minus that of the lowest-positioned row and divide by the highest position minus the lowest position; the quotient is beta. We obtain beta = 0.005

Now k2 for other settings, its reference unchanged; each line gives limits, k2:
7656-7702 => 7668.63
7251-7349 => 7256.34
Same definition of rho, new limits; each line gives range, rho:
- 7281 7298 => 0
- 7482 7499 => -4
